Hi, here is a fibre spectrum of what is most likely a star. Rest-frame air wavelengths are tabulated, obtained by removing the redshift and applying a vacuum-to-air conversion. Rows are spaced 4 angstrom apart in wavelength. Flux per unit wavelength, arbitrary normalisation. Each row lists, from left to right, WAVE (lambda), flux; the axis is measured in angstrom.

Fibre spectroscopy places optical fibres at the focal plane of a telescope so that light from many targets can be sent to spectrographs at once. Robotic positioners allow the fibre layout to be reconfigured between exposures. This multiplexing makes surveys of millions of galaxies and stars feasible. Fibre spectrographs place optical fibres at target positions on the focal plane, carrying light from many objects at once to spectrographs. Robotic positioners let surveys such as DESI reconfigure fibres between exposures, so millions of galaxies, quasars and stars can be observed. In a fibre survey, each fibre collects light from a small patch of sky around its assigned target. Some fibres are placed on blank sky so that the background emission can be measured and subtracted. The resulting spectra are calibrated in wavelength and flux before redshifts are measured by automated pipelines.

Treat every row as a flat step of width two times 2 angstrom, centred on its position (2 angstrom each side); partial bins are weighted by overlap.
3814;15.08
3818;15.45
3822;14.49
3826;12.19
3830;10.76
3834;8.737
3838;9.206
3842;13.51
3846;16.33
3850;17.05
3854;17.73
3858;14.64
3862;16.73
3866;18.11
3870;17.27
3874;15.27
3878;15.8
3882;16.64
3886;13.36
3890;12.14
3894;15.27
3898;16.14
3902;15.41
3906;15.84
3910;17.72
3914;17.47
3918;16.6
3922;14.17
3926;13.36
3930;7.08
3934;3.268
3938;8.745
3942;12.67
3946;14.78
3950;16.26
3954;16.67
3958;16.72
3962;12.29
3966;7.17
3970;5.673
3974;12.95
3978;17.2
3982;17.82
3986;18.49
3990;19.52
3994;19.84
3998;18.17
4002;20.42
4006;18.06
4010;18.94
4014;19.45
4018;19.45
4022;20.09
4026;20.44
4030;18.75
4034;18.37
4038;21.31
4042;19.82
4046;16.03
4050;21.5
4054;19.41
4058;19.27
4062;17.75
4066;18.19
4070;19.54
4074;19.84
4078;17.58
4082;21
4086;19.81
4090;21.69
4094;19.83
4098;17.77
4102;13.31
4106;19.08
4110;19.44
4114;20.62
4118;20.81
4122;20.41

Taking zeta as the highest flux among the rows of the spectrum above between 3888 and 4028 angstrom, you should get 20.44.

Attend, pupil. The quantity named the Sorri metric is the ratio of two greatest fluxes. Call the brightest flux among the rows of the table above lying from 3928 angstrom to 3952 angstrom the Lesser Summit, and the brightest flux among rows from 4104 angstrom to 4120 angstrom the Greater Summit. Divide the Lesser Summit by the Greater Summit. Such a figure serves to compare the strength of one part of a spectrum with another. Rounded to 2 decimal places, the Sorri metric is 0.78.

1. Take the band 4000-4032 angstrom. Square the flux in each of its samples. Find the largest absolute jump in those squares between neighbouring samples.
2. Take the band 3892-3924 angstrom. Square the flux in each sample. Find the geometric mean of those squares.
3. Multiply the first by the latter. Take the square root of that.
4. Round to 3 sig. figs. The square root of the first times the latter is 153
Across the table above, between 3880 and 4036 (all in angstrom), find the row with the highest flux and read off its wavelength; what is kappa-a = 4026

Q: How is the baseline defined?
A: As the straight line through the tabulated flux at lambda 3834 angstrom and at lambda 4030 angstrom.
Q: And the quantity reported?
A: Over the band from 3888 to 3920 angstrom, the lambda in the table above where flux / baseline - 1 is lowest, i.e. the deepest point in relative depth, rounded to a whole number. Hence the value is 3890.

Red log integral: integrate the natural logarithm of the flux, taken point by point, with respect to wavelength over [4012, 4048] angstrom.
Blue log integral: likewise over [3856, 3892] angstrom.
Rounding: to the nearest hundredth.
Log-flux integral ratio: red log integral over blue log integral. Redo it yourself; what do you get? 1.08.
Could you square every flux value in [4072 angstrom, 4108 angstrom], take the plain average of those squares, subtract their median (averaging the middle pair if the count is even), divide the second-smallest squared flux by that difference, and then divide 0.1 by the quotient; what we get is -0.010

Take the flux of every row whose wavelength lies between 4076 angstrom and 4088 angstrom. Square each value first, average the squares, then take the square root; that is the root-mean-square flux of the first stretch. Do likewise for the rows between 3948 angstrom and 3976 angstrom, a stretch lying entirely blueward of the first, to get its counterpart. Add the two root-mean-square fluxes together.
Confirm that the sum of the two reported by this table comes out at 33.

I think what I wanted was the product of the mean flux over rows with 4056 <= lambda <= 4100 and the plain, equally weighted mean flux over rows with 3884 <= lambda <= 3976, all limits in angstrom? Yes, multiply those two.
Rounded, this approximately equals 253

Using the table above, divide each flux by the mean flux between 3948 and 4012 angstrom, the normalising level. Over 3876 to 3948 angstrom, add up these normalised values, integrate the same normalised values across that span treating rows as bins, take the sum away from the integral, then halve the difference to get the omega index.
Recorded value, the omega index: 23.1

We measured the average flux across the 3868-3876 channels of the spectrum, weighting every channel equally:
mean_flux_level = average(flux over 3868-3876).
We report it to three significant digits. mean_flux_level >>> 16.3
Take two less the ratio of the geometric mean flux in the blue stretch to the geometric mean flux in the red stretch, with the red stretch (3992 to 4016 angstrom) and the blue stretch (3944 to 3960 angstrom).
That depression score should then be 1.16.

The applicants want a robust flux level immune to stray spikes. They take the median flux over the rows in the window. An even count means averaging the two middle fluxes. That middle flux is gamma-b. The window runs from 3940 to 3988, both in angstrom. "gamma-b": 15.5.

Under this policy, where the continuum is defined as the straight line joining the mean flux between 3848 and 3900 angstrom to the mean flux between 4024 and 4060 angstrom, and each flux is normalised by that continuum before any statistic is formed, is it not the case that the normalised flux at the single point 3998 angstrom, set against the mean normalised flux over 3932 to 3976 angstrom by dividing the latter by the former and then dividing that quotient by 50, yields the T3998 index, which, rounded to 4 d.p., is 0.0134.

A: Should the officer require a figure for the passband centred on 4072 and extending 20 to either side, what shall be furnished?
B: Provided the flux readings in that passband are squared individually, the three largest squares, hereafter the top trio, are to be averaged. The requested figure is 435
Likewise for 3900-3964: 300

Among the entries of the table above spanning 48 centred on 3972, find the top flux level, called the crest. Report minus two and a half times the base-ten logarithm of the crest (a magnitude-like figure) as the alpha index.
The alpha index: -3.24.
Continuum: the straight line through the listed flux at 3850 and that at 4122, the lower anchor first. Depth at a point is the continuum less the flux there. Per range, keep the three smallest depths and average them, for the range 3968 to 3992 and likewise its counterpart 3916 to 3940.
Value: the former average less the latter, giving -3.1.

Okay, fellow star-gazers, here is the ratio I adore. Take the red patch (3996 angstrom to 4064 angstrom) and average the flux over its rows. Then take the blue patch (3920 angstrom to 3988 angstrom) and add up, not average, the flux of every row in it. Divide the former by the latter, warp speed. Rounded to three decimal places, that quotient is 0.089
